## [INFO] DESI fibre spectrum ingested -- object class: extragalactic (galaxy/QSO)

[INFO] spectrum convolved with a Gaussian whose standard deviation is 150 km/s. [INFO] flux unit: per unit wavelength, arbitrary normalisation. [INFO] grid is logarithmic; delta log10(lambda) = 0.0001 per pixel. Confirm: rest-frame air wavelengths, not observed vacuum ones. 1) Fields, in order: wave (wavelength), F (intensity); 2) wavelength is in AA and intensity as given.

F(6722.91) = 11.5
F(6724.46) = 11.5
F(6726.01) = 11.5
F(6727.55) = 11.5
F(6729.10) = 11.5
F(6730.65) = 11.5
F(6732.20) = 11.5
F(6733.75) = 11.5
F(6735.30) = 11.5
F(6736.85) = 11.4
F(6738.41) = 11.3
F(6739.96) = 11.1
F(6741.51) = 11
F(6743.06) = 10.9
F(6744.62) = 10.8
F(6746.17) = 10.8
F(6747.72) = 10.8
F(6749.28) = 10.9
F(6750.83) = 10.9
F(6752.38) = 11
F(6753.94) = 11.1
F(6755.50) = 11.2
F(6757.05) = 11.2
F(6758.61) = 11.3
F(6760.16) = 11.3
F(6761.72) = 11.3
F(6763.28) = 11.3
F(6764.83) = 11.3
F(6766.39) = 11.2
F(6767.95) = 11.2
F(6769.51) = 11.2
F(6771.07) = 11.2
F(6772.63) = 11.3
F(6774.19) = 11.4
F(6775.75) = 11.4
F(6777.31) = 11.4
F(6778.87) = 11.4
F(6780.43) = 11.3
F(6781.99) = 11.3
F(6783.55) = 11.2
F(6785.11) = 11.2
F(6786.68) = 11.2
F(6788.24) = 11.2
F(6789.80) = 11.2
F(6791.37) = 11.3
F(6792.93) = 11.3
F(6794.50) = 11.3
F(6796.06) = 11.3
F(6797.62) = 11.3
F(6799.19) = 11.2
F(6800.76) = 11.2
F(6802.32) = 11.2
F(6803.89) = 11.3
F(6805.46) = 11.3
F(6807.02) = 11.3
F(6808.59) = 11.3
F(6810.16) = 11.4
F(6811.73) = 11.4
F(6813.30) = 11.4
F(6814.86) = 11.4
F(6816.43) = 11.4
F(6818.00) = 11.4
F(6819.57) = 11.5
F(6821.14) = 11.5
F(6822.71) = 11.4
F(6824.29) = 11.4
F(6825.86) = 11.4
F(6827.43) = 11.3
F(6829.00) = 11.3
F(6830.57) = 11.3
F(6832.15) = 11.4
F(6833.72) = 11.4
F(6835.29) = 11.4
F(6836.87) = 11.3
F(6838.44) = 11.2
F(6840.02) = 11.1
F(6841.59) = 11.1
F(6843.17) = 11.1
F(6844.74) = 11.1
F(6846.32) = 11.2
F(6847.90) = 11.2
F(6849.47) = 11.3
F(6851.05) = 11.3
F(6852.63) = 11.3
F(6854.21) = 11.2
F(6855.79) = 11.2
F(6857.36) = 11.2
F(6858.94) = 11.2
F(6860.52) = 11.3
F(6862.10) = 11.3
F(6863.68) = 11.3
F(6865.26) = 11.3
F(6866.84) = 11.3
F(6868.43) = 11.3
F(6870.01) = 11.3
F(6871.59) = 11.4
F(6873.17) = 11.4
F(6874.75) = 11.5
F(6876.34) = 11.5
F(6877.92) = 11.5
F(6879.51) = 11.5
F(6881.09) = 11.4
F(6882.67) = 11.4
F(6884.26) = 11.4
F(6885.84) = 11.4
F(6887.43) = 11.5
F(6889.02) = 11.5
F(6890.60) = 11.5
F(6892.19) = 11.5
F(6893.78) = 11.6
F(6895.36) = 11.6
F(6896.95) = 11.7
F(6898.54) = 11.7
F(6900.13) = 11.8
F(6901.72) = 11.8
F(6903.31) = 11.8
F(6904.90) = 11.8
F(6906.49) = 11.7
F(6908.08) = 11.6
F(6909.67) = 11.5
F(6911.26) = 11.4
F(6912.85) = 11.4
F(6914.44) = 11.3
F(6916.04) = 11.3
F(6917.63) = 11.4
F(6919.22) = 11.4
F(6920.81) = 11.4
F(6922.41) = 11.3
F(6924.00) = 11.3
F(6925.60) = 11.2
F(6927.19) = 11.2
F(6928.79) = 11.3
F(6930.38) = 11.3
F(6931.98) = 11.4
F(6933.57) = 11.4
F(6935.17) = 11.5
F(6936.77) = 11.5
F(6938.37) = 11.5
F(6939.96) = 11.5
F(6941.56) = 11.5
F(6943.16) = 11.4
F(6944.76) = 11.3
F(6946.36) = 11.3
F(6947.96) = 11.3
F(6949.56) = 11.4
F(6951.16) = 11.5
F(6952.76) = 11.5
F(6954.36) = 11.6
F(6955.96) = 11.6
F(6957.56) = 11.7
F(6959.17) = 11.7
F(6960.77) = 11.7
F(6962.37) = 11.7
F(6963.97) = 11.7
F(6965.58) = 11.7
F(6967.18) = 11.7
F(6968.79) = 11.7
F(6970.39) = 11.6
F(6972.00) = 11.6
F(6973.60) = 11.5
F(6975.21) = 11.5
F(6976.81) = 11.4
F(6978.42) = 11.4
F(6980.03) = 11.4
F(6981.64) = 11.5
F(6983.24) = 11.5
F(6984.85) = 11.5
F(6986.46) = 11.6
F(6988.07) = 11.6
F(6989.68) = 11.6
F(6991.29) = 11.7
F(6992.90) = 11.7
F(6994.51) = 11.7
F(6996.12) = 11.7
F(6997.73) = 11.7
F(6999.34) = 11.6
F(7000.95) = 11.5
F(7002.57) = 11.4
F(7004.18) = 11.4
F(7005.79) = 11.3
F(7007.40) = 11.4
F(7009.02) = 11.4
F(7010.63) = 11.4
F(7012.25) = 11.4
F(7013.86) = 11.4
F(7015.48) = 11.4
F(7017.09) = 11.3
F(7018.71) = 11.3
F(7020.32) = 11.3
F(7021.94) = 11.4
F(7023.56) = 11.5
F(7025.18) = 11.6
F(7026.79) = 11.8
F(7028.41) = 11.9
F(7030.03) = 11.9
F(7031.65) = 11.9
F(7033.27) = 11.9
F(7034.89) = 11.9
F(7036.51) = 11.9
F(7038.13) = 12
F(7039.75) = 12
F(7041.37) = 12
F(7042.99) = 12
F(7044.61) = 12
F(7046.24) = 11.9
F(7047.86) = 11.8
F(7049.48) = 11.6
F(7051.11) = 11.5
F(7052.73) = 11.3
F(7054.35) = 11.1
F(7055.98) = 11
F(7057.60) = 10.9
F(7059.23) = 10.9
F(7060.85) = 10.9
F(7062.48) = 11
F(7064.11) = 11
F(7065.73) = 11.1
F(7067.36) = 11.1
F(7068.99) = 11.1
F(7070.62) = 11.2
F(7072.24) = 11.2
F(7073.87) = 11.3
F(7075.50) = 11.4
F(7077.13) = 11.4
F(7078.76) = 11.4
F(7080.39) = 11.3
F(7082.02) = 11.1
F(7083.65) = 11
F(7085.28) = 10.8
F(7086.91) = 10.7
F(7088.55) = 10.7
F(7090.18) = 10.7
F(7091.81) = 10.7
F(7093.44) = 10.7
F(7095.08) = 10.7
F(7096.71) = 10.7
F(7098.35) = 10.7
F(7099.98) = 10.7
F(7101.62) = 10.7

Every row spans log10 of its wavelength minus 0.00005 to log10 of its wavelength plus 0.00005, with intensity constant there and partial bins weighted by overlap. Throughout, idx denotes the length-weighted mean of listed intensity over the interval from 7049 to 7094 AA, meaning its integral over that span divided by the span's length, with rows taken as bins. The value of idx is 11.1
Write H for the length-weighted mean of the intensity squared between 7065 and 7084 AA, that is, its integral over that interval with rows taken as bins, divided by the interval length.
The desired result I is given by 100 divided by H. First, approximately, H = 126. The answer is 0.79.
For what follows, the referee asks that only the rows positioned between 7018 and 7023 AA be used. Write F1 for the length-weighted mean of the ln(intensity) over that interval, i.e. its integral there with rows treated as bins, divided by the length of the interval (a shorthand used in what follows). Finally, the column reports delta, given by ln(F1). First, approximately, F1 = 2.43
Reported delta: 0.887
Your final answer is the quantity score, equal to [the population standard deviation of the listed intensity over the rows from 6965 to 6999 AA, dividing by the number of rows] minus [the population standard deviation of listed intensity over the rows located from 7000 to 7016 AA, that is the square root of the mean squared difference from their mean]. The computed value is 0.06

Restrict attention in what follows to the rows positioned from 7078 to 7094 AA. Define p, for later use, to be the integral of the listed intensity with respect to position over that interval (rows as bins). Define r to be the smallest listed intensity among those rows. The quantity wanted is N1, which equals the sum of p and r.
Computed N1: 185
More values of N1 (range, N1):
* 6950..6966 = 198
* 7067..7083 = 191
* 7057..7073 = 188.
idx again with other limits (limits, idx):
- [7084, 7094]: 10.7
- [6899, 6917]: 11.6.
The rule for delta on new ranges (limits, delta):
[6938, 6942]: 0.894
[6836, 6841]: 0.882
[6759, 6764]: 0.886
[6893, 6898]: 0.899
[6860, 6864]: 0.886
